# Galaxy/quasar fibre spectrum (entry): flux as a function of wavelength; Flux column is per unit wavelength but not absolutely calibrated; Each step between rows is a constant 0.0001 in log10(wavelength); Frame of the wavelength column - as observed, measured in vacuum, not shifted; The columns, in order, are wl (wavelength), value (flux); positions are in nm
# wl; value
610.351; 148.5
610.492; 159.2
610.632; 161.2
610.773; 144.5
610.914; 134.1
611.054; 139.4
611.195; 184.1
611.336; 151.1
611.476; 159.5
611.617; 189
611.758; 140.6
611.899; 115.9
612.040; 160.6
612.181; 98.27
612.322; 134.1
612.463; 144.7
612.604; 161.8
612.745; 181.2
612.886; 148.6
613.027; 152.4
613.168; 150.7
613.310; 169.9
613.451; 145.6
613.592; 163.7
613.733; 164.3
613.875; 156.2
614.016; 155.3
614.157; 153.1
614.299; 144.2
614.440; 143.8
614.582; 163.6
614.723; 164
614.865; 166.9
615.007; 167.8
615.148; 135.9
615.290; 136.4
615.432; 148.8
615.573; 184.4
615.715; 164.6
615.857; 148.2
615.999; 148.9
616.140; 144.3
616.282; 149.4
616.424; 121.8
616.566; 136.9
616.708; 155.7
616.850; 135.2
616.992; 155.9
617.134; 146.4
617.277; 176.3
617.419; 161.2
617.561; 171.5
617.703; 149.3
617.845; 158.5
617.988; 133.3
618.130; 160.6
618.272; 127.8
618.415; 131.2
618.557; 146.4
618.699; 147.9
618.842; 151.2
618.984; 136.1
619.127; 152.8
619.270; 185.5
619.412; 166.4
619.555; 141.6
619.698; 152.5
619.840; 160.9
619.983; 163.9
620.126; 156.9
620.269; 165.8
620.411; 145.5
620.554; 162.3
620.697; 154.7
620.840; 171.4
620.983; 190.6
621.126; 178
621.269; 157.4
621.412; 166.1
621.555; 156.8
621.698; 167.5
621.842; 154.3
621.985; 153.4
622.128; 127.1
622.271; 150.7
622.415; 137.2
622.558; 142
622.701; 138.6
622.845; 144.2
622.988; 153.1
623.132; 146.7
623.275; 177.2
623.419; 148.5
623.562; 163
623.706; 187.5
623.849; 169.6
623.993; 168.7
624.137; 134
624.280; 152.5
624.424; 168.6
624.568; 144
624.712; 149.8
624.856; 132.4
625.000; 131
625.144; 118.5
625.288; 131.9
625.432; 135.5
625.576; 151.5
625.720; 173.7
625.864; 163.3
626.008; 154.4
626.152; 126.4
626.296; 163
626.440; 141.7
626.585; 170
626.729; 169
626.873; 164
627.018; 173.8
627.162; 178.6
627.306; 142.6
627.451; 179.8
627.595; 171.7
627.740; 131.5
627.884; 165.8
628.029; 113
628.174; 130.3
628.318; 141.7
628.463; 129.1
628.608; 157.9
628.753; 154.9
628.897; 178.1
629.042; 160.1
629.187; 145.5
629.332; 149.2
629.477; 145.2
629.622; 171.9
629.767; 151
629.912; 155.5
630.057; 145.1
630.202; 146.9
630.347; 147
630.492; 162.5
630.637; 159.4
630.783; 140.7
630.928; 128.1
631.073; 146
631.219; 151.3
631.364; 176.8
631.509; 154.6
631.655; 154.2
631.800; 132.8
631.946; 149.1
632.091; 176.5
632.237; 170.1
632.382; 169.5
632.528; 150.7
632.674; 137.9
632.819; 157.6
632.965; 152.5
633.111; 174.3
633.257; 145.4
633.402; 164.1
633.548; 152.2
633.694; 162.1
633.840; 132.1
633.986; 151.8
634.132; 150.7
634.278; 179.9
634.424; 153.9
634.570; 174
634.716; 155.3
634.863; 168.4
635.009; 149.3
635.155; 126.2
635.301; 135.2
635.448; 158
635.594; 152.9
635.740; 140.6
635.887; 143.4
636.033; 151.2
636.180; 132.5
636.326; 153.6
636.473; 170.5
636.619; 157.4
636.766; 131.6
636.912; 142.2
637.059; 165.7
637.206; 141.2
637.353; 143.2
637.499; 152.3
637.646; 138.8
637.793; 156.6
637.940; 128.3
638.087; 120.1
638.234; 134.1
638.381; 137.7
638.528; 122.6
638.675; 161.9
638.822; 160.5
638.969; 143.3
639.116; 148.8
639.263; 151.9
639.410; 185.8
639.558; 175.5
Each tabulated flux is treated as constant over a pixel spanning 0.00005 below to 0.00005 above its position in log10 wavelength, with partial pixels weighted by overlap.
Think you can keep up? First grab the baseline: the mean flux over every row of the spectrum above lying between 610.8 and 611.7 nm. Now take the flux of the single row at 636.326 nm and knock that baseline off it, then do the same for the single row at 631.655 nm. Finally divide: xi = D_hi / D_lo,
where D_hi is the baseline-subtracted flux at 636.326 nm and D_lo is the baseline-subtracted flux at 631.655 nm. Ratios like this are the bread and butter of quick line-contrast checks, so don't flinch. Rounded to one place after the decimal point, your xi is 1.1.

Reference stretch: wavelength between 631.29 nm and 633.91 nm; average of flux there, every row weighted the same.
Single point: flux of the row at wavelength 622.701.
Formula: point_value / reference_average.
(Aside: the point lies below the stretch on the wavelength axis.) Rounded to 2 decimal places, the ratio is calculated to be 0.89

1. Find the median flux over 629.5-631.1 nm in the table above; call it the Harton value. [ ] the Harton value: 147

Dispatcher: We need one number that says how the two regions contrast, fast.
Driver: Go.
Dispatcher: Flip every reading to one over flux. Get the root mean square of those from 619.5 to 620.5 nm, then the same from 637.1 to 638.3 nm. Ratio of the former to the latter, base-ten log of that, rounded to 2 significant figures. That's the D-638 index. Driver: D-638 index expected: -0.049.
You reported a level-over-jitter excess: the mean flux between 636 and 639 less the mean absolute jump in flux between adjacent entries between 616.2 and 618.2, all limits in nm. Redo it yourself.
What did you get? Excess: 126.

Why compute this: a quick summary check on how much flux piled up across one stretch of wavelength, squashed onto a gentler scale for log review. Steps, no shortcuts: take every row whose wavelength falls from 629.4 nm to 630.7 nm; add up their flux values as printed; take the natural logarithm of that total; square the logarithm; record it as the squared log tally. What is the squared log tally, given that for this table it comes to 52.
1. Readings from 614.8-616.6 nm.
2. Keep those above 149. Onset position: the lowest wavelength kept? 614.865 nm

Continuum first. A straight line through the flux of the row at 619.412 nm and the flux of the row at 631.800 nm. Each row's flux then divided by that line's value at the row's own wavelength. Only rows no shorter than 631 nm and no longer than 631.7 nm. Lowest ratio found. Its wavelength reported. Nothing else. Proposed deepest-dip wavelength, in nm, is 631.073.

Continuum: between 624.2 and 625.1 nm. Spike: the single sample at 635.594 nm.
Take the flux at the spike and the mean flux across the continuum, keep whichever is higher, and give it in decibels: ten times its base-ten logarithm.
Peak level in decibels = 21.84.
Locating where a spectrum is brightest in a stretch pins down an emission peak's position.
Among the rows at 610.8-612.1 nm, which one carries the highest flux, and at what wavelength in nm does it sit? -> 611.617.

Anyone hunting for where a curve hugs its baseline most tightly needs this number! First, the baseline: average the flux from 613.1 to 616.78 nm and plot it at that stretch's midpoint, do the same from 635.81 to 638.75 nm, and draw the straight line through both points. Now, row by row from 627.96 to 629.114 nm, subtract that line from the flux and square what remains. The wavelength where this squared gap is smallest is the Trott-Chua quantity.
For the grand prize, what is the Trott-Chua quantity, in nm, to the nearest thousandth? 628.318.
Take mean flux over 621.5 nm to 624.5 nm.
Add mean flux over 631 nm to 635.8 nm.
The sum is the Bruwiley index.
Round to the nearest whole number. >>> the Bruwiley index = 309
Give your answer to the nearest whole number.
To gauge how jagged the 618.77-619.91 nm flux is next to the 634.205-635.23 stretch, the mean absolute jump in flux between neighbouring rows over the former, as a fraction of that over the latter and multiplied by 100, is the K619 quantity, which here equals 91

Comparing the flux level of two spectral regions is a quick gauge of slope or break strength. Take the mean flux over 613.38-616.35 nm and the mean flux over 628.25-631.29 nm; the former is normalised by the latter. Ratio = 1.03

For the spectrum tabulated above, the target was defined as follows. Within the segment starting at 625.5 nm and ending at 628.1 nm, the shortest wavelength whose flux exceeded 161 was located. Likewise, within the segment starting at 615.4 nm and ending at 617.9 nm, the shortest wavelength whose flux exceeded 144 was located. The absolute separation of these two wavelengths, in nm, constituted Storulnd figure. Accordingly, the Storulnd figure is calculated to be 10.29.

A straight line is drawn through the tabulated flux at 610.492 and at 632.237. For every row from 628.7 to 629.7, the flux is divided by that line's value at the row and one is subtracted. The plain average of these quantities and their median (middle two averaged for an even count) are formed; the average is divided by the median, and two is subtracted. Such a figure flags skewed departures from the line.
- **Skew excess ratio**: -1.20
